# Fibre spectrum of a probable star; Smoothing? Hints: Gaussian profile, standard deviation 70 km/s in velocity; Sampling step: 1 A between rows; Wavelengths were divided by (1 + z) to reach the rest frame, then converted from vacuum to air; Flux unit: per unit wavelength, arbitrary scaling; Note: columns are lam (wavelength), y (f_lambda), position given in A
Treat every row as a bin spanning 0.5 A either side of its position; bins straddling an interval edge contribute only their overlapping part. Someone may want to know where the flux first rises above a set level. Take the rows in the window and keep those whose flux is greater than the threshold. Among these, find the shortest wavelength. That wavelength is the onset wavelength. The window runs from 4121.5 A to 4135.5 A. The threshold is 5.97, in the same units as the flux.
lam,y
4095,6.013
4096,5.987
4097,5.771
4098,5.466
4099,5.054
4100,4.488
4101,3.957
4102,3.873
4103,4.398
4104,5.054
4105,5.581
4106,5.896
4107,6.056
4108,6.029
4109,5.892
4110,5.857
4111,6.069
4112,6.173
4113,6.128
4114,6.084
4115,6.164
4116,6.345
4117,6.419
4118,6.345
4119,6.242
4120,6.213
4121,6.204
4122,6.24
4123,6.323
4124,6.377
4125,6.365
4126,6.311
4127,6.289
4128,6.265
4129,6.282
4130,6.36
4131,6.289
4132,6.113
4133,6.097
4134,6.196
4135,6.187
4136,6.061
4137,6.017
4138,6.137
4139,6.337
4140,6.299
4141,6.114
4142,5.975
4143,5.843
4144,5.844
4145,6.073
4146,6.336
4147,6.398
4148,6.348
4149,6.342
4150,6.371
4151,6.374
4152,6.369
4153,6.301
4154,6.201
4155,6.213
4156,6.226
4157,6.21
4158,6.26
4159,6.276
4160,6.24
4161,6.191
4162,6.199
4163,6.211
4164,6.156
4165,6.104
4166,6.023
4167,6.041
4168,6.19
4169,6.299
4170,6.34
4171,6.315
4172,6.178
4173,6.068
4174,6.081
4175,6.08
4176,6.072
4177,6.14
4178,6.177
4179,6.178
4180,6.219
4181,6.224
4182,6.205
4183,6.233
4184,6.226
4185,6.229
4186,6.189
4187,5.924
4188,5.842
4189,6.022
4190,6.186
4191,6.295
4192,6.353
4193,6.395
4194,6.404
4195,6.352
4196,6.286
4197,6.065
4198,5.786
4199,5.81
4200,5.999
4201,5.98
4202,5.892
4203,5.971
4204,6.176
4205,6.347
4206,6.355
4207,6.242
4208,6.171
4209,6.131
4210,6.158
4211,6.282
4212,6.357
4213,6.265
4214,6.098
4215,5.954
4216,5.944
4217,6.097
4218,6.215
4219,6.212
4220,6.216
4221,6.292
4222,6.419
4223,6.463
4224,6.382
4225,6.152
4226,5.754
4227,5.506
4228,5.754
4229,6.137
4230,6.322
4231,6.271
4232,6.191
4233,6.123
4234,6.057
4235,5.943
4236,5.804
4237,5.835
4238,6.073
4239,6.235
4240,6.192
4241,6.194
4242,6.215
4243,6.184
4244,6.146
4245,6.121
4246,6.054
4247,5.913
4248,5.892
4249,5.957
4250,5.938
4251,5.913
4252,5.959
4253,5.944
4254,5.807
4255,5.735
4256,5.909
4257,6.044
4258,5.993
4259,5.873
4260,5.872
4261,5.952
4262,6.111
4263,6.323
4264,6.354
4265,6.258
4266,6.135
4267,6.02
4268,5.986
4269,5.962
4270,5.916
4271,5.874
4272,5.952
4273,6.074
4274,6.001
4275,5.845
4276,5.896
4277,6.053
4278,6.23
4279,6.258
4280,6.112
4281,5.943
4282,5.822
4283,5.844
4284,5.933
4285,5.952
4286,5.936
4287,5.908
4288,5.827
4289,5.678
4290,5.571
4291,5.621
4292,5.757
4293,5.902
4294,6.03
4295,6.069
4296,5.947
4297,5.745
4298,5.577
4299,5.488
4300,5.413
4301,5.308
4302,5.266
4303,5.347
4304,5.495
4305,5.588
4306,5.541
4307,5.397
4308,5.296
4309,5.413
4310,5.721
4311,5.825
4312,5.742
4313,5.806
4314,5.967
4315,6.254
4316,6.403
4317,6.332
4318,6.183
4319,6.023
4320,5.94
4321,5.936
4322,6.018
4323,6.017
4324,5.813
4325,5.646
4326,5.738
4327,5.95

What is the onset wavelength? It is 4122 A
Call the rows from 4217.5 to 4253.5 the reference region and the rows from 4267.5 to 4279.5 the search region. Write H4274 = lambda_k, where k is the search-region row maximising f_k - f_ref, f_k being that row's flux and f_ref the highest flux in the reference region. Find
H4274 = 4279 A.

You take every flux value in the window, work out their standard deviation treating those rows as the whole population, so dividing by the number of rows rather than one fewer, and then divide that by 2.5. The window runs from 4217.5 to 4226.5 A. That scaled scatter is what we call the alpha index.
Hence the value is 0.079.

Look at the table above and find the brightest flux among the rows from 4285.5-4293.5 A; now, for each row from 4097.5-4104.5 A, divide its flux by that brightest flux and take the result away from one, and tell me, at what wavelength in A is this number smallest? 4098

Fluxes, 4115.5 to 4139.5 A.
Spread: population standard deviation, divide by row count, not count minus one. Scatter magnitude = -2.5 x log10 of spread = 2.4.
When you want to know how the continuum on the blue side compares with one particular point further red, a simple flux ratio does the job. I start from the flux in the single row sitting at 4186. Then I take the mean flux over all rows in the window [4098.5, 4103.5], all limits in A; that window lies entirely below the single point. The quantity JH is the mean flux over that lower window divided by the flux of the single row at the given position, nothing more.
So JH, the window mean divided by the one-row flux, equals 0.70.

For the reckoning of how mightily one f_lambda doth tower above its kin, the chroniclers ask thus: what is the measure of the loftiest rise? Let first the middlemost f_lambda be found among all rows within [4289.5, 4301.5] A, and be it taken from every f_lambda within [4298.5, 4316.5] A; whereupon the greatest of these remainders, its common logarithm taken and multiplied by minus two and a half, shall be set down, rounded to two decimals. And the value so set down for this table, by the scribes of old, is 0.36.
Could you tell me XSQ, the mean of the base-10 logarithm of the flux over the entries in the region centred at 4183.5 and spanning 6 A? 0.794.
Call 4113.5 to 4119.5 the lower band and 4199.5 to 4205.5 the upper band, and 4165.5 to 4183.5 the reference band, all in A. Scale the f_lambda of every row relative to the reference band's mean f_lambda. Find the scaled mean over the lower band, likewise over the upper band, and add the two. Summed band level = 2.00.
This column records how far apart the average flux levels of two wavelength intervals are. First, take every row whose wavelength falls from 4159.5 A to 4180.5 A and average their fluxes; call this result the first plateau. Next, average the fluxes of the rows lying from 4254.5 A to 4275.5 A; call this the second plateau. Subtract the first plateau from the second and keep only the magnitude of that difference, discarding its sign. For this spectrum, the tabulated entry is 0.16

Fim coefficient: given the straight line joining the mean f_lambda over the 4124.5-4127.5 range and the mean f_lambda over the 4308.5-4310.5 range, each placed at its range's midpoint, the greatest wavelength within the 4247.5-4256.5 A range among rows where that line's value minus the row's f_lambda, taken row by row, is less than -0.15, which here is 4252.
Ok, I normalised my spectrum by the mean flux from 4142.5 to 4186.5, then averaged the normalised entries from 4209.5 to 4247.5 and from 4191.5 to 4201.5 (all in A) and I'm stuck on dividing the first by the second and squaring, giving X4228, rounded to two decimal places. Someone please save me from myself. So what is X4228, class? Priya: 0.99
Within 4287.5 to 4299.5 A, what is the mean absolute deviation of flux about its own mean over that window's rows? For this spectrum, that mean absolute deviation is 0.16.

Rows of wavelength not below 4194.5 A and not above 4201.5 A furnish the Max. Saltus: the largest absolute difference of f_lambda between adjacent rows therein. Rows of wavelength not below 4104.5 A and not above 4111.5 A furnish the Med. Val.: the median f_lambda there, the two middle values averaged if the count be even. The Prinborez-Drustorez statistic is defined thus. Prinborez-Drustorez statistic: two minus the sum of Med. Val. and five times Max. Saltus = -5.3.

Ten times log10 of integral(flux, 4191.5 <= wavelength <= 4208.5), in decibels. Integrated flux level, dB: 20.2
